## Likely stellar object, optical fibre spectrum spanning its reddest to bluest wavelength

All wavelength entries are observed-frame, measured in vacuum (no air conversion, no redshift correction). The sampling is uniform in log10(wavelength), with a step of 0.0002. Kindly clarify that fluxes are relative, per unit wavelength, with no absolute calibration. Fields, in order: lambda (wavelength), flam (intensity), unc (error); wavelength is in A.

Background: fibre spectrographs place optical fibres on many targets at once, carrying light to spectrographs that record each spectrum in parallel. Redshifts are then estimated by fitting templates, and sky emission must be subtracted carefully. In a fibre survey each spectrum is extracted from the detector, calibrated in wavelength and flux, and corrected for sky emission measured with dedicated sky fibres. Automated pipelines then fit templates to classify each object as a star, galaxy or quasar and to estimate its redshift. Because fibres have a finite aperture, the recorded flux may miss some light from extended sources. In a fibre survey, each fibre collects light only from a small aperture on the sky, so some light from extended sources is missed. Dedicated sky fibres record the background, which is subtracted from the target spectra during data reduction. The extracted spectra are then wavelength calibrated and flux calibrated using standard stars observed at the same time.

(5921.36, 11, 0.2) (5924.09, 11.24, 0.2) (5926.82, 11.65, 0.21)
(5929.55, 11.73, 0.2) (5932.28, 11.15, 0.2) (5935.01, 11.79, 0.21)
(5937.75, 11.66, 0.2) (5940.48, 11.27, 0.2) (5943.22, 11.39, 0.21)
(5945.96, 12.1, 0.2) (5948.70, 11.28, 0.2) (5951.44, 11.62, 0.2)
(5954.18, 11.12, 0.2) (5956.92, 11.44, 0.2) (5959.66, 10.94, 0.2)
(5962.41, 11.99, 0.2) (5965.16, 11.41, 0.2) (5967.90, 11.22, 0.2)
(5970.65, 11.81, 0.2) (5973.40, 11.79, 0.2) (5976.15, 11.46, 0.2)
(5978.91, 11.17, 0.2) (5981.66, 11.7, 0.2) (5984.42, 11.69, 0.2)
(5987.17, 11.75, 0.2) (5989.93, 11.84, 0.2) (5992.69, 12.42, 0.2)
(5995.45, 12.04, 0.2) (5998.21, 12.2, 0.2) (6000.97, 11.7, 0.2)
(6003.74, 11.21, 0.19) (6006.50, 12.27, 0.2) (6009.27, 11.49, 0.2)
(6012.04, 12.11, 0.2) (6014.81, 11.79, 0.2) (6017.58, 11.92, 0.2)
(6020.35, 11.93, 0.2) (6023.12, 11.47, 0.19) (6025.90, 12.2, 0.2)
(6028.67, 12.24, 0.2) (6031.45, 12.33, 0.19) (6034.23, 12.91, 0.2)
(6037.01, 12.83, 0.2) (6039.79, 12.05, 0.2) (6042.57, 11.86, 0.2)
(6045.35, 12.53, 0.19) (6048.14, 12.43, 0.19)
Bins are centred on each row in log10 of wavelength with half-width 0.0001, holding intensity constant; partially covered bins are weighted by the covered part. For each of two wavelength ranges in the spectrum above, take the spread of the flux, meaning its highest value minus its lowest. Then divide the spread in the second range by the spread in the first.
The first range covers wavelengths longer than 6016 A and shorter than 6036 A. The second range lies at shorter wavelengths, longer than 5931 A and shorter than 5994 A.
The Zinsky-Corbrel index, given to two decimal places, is 1.03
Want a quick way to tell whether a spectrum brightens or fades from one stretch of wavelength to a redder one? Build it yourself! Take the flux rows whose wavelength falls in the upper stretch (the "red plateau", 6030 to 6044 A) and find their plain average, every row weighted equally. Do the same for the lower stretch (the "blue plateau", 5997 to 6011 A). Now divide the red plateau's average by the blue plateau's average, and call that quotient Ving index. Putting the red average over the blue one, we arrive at 1.05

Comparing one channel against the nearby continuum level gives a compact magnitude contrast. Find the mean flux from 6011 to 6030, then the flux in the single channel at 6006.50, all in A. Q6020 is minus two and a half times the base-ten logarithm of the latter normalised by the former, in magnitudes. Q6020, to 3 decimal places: -0.029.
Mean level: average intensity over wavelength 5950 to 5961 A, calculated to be 11.3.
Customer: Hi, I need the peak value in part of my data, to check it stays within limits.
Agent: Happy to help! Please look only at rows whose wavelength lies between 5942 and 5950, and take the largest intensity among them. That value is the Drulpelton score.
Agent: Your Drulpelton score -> 12.1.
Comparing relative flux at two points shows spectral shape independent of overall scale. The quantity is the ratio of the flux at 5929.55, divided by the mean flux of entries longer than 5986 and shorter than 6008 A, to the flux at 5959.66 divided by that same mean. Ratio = 1.07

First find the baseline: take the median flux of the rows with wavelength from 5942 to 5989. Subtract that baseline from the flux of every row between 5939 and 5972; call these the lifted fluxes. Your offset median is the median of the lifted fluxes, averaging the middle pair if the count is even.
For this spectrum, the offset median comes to -0.1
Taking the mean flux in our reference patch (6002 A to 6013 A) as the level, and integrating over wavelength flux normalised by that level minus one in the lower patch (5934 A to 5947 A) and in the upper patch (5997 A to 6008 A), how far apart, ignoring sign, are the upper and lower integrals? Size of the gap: 0.22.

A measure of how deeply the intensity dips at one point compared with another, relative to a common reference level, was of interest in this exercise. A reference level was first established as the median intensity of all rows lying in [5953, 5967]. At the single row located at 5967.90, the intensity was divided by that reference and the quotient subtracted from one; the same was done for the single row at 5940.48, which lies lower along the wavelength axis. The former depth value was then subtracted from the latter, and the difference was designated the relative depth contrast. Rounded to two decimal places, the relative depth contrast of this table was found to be 0.00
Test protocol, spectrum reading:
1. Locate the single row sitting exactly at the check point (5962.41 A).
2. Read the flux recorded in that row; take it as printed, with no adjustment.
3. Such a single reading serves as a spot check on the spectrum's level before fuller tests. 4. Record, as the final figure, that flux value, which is 11.99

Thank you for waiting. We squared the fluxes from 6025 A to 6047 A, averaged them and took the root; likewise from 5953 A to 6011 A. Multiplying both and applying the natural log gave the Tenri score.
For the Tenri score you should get 4.97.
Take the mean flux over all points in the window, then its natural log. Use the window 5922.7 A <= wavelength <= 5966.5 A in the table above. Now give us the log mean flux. 2.44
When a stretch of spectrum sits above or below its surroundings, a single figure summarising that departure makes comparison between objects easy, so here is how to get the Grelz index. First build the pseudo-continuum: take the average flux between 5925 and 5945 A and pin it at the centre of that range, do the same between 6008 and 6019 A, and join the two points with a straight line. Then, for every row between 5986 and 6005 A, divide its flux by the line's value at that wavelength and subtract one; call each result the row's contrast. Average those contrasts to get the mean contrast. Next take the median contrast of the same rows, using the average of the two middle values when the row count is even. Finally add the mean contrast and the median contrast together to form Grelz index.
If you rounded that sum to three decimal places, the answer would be 0.019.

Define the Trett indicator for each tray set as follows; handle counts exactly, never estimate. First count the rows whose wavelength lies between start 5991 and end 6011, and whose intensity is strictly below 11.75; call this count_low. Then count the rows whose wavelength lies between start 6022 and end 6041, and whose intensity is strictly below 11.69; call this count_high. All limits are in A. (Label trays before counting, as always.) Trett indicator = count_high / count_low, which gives 0.3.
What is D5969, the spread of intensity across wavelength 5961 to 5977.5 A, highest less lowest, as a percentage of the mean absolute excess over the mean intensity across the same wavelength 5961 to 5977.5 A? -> 308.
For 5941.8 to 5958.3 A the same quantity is 399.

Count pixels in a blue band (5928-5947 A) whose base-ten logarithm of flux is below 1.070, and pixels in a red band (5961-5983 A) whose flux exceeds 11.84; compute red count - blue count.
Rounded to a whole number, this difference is -4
